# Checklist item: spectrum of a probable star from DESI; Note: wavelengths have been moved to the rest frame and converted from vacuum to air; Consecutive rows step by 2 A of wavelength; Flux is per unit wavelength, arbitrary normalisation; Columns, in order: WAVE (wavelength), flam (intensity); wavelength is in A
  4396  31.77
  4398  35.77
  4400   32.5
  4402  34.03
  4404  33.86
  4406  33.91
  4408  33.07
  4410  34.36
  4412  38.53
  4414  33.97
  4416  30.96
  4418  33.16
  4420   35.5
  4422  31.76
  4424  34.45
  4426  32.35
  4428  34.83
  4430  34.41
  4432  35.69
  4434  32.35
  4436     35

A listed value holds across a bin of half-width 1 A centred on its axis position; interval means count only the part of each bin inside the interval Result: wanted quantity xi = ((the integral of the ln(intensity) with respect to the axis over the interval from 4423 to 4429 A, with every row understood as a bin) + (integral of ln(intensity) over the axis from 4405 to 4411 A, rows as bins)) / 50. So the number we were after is 0.845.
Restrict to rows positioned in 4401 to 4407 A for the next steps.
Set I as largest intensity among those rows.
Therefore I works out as 34.03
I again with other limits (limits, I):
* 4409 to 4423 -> 38.53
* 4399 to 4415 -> 38.53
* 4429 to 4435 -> 35.69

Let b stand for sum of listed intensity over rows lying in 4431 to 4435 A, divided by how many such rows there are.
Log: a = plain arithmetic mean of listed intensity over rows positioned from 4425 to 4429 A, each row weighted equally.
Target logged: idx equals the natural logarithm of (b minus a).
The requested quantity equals -0.8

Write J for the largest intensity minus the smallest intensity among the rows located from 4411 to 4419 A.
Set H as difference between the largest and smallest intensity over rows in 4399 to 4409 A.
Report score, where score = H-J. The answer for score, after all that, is -6.0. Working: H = 1.5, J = 7.6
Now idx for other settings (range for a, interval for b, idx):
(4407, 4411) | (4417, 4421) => -0.5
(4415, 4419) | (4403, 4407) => 0.6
